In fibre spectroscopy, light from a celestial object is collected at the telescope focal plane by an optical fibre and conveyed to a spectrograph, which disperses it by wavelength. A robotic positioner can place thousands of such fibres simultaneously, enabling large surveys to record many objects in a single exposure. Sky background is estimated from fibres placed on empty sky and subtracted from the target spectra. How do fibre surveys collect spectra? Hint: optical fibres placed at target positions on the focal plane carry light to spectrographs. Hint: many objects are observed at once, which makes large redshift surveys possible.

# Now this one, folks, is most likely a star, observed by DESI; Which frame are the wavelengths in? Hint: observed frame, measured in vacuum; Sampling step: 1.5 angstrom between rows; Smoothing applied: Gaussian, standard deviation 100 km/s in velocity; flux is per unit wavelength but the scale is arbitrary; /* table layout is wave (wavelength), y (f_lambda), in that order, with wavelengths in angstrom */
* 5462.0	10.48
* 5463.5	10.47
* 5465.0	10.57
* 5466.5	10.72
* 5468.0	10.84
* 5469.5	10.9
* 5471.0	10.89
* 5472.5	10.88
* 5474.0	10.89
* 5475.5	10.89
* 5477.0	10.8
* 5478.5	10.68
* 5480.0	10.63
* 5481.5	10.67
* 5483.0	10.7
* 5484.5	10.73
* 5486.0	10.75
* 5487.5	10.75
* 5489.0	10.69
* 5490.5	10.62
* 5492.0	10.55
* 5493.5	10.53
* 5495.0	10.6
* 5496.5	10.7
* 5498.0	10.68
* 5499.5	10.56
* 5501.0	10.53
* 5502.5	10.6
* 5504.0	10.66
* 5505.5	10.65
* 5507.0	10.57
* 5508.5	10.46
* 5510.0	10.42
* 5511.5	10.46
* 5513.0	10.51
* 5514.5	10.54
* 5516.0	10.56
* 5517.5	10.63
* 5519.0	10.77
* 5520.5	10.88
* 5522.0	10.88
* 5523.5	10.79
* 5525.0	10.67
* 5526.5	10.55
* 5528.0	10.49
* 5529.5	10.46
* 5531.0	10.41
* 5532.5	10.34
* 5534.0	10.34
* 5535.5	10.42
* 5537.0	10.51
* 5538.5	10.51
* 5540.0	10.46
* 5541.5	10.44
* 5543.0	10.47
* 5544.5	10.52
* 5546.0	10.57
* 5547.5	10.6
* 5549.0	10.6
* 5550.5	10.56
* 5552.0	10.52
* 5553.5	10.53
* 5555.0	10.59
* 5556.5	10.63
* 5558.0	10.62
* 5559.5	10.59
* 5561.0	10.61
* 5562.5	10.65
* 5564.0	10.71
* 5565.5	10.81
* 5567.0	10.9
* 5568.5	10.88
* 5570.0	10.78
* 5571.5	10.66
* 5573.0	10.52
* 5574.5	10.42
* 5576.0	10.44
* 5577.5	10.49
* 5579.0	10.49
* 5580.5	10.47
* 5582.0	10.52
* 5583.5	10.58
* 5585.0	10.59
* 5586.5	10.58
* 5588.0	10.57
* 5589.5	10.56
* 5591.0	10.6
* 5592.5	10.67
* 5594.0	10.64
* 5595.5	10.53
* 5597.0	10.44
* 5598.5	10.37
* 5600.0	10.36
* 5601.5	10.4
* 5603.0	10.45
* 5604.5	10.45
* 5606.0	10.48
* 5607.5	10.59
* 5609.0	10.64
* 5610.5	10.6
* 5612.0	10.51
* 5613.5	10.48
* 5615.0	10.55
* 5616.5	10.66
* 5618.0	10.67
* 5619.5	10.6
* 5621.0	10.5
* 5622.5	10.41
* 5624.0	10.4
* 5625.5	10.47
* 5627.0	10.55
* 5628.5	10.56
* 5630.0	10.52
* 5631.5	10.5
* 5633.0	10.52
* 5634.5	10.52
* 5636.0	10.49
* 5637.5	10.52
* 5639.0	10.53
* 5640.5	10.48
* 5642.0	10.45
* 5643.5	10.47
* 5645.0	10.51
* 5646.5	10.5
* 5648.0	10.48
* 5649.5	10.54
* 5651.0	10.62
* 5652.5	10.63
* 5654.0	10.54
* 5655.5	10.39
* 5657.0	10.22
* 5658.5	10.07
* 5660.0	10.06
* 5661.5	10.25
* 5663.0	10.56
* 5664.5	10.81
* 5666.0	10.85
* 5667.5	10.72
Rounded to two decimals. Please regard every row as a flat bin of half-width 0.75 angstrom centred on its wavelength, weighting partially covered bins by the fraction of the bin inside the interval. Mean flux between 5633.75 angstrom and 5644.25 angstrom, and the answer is 10.49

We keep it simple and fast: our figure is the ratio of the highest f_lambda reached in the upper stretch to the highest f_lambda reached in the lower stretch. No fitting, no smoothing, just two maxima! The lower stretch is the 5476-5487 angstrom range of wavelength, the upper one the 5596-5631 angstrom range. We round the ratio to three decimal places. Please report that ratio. 0.988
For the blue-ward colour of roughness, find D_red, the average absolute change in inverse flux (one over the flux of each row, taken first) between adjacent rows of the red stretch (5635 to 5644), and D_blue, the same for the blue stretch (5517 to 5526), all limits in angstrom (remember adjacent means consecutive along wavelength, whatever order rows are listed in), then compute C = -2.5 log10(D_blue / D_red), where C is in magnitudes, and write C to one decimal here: -1.2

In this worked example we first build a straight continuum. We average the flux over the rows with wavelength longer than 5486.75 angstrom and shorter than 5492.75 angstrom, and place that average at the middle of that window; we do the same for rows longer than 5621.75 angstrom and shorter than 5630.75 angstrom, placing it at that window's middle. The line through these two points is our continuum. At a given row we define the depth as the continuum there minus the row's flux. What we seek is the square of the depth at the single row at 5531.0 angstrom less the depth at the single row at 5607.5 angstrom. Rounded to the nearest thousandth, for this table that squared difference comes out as 0.075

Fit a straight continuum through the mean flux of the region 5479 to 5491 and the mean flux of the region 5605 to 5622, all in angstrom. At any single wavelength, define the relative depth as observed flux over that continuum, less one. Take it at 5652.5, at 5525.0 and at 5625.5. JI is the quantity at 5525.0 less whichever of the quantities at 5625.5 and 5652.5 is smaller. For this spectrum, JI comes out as 0.010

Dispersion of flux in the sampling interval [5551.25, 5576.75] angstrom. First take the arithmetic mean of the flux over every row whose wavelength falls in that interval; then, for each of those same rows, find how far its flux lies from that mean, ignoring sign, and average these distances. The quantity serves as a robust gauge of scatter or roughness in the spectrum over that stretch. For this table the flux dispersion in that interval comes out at 0.11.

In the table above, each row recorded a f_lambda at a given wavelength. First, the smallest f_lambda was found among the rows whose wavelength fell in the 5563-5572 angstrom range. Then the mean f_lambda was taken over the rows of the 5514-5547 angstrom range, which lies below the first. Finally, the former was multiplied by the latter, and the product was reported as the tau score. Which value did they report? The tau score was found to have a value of 112.5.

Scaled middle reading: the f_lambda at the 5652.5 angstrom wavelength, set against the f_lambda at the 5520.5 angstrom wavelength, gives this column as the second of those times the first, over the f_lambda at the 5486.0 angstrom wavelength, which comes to 10.8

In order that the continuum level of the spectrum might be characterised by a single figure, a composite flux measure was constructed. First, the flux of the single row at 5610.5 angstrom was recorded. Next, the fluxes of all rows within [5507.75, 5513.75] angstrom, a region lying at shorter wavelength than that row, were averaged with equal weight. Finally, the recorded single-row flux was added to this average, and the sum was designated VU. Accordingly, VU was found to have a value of 21.1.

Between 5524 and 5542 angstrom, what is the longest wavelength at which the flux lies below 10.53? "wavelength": 5541.5 angstrom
